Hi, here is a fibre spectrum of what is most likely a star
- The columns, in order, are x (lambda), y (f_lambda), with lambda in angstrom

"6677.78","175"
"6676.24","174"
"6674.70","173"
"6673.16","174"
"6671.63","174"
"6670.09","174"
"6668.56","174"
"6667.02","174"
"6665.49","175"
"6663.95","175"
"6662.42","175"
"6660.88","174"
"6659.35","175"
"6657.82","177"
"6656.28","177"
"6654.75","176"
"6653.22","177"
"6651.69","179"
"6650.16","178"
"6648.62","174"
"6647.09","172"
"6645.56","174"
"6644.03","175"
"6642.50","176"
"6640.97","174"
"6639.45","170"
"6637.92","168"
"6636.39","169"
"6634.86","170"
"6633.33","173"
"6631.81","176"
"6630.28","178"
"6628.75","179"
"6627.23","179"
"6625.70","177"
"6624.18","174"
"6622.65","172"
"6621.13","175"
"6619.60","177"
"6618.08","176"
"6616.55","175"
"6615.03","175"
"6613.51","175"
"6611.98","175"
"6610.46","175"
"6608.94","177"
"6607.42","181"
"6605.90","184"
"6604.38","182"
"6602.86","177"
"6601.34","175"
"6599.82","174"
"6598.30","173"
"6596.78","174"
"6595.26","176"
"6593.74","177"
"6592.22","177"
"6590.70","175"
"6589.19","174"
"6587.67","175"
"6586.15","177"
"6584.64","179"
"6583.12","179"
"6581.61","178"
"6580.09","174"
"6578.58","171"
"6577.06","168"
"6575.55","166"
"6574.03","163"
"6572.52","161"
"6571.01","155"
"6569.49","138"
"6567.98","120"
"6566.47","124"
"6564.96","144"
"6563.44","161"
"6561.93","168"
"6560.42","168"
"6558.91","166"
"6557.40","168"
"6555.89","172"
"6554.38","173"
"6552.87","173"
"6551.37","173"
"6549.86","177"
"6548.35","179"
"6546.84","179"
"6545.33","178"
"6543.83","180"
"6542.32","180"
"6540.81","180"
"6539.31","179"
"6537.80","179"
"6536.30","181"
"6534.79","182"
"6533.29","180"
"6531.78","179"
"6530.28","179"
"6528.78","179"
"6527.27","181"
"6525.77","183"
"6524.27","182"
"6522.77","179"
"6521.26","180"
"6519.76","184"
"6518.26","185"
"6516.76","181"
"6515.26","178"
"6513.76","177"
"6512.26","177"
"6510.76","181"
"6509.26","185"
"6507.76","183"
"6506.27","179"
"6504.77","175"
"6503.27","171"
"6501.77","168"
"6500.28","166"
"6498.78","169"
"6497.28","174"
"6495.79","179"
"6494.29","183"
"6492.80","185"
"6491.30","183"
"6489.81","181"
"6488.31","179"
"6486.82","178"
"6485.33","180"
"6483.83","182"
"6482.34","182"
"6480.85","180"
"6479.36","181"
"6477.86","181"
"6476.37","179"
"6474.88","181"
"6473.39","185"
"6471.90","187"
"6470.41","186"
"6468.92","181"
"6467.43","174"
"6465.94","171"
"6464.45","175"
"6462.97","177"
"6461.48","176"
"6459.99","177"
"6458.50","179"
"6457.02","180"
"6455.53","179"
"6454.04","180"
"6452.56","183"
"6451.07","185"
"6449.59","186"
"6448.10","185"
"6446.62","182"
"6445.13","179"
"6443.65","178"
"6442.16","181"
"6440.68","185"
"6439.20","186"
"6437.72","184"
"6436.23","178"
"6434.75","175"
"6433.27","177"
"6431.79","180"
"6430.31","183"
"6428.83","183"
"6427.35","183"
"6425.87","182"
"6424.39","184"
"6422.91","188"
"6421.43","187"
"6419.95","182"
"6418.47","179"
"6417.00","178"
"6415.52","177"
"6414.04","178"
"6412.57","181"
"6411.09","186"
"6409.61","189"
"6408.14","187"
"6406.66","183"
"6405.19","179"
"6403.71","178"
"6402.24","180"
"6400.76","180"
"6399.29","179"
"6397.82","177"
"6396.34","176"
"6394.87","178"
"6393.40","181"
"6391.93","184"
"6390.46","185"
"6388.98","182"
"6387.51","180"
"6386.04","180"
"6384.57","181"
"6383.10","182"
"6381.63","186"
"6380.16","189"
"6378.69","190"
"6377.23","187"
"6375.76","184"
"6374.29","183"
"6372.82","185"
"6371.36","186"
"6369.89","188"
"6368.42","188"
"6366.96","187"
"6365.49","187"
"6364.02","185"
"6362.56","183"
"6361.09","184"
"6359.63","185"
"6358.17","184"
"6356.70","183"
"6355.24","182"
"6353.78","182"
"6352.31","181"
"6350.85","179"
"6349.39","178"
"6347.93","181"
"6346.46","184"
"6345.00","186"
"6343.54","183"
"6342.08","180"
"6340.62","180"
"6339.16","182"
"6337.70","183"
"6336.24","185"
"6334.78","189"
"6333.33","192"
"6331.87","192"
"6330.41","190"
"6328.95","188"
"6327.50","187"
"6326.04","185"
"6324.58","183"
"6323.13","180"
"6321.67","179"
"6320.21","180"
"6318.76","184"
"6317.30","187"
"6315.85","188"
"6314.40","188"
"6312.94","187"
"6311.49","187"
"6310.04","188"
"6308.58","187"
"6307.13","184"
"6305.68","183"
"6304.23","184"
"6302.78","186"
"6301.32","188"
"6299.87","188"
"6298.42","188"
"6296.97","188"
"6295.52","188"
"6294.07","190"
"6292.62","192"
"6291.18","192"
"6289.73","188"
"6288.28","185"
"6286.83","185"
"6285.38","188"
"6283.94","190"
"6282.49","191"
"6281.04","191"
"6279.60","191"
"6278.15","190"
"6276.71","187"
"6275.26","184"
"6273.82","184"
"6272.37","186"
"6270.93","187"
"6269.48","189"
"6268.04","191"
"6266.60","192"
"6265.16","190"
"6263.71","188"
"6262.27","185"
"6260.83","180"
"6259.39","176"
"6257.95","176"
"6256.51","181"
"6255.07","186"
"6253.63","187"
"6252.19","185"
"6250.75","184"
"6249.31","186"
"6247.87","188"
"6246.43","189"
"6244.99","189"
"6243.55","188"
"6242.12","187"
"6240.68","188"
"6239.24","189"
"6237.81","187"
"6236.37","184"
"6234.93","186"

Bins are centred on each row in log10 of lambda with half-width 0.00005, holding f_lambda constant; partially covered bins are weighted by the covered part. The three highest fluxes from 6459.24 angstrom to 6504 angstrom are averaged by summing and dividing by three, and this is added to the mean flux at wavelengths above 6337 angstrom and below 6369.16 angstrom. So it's 369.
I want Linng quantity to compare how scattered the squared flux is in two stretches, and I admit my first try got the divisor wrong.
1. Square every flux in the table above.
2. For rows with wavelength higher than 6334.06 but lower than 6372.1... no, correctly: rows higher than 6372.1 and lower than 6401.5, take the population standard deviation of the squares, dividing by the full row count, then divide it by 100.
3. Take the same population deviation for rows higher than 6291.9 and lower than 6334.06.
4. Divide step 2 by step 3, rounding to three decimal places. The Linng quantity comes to 0.011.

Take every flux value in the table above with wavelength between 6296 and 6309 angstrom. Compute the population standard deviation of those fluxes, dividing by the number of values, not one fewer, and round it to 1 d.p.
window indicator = 1.9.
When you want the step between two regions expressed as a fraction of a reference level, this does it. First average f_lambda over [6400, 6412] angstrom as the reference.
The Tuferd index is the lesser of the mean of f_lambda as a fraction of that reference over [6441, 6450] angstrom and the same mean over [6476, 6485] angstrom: 0.990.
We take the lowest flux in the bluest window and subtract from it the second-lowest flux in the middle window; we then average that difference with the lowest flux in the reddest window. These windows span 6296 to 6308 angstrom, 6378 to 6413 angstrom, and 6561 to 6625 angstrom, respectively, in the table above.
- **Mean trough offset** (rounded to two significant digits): 63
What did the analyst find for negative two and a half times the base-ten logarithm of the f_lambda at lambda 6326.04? -5.668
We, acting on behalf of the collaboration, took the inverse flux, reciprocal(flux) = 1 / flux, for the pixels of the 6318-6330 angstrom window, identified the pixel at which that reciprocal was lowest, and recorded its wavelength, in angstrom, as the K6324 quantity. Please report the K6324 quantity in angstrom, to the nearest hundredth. 6328.95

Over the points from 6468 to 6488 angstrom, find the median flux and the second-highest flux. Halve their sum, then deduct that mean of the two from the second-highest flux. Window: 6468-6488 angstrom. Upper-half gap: 2.5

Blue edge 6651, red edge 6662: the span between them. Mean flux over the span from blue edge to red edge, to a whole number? 176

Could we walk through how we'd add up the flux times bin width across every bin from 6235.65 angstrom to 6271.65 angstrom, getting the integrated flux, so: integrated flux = 6699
